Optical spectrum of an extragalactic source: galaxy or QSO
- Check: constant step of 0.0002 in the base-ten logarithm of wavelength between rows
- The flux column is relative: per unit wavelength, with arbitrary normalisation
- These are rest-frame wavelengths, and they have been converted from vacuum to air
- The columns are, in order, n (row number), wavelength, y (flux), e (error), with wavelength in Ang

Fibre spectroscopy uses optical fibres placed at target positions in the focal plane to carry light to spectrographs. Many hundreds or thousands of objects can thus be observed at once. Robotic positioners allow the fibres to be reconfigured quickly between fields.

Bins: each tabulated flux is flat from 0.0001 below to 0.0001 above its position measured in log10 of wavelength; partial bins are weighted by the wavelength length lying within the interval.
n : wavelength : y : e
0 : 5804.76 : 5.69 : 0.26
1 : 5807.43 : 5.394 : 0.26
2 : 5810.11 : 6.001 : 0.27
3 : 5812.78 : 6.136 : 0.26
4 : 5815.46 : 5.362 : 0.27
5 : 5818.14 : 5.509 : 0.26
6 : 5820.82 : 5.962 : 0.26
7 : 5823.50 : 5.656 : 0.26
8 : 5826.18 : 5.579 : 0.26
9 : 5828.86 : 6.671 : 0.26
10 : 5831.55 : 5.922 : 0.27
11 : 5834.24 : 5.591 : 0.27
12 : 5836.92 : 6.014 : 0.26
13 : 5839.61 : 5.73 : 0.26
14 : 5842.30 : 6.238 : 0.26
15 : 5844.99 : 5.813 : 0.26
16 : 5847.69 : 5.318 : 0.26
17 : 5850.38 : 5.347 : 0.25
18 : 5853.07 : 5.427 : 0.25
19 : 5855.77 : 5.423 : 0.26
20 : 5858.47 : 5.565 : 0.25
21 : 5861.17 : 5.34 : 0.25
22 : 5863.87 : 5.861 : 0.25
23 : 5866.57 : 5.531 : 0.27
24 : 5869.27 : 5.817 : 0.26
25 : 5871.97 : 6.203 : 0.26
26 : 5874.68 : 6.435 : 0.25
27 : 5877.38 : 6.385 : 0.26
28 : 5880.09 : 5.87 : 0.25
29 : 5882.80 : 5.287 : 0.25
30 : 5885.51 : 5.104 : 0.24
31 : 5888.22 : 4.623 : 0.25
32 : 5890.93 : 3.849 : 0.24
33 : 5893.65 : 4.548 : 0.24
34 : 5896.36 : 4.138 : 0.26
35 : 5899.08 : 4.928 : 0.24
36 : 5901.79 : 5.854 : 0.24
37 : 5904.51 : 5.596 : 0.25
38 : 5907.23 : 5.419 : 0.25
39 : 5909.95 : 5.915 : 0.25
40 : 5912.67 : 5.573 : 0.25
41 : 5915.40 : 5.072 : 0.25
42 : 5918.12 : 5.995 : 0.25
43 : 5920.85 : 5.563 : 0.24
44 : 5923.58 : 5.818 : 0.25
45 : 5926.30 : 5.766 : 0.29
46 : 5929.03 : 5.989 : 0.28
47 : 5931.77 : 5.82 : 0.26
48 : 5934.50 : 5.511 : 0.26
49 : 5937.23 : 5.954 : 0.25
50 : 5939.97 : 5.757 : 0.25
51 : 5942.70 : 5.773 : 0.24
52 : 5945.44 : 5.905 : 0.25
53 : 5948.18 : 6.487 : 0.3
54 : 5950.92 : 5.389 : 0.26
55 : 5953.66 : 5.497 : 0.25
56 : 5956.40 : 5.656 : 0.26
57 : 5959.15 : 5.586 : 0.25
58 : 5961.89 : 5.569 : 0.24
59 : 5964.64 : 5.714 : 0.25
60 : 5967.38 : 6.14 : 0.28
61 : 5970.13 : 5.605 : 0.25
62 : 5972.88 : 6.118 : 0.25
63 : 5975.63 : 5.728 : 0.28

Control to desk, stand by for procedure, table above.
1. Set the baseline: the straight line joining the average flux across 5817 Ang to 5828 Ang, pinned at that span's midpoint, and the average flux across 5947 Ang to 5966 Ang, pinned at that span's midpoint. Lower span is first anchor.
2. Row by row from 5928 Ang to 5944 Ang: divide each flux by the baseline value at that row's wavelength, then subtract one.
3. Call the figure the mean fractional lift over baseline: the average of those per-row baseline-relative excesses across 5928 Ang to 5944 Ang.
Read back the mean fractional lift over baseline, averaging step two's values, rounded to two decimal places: 0.02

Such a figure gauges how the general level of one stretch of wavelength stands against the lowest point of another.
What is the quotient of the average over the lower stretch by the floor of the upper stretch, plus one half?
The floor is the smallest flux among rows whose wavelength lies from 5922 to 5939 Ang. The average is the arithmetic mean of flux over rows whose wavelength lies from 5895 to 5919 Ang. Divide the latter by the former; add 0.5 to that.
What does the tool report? 1.48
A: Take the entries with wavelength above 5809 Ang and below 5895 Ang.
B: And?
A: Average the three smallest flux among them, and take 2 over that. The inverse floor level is 0.46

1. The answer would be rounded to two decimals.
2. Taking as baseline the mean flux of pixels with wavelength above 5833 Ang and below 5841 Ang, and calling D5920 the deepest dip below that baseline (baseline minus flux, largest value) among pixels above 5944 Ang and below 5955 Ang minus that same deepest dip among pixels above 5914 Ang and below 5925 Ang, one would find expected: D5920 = -0.32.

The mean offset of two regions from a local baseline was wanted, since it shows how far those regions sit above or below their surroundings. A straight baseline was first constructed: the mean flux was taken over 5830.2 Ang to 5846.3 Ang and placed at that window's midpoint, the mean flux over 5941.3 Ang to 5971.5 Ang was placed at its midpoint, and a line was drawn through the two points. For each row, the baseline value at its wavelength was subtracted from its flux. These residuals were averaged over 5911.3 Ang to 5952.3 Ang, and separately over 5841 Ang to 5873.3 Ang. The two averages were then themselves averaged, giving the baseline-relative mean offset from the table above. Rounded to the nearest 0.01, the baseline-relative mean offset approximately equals -0.12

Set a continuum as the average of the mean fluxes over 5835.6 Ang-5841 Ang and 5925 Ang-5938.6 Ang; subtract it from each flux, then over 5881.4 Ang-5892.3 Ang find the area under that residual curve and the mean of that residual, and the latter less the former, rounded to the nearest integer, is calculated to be 11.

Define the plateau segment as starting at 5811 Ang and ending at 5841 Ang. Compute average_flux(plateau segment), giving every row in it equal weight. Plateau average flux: 5.83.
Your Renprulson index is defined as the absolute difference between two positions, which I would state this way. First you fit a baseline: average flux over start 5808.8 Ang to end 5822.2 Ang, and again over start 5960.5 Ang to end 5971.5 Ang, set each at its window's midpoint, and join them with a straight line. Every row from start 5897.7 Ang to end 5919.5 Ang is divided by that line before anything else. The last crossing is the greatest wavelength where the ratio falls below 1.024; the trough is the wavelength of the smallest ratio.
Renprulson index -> 16.3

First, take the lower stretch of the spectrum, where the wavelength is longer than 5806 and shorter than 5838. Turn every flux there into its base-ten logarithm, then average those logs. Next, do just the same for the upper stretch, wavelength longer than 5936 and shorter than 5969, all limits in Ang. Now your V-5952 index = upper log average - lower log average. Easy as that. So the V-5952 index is -0.002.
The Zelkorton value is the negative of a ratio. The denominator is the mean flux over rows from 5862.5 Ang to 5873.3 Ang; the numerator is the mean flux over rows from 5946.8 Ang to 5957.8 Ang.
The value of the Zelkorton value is -0.98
